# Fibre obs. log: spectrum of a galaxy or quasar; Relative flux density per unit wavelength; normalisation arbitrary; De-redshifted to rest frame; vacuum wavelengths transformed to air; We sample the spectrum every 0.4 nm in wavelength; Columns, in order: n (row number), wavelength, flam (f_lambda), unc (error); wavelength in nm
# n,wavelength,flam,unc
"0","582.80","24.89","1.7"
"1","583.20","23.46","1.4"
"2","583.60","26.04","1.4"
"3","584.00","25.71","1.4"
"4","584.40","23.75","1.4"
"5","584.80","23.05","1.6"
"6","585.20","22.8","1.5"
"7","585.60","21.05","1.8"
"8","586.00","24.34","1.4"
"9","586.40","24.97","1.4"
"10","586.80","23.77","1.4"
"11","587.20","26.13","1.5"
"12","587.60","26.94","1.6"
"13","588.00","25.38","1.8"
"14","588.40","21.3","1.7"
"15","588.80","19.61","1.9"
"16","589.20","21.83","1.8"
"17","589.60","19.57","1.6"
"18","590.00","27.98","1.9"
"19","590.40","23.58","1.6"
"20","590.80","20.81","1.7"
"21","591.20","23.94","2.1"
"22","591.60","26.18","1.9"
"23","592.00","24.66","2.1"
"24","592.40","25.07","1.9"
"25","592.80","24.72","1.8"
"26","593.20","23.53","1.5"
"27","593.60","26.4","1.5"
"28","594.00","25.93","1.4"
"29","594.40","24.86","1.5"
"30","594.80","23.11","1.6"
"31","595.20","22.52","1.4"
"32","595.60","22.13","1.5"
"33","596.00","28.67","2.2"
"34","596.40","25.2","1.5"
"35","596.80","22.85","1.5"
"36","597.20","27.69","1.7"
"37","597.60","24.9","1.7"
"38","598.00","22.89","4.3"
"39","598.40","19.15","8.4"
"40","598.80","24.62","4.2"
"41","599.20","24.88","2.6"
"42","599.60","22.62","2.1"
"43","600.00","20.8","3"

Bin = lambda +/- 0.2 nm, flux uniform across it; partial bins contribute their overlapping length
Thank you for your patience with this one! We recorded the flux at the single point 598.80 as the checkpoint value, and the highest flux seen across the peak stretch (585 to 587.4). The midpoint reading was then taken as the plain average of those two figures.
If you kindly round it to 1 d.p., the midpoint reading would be 25.4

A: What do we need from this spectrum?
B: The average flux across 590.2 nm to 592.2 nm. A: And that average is 23.8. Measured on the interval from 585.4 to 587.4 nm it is 24.1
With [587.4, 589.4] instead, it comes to 23.0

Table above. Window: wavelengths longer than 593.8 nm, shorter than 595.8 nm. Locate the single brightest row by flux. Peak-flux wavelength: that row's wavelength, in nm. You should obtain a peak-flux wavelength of 594.00 nm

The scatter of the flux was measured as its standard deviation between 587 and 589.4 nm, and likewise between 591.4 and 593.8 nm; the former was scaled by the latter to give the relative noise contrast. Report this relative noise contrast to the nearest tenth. 2.8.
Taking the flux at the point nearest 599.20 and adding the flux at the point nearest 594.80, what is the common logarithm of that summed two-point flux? 1.68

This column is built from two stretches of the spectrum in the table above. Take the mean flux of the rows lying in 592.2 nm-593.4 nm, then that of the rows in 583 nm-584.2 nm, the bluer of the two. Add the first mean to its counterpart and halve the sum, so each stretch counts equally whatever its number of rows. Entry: 24.8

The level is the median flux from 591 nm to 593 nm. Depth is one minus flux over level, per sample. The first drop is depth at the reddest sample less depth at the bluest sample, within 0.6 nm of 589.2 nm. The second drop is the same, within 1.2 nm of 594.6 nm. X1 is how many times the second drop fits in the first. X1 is 0.0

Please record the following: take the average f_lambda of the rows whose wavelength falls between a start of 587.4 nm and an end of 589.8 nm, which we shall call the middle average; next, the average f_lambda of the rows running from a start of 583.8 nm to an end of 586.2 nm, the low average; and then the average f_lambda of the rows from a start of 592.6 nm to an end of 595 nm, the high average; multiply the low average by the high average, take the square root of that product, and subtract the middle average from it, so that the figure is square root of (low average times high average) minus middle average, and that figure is 1.7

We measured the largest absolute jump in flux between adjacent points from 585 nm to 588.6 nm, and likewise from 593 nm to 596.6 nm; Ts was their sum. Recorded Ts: 10.6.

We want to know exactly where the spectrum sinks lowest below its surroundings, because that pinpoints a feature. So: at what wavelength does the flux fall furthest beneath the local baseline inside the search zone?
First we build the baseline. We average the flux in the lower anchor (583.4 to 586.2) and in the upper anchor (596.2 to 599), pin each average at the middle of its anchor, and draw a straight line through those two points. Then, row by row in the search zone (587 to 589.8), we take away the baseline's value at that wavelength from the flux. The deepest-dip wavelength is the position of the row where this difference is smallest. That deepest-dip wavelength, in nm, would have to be 589.60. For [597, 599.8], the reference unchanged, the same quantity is 598.40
